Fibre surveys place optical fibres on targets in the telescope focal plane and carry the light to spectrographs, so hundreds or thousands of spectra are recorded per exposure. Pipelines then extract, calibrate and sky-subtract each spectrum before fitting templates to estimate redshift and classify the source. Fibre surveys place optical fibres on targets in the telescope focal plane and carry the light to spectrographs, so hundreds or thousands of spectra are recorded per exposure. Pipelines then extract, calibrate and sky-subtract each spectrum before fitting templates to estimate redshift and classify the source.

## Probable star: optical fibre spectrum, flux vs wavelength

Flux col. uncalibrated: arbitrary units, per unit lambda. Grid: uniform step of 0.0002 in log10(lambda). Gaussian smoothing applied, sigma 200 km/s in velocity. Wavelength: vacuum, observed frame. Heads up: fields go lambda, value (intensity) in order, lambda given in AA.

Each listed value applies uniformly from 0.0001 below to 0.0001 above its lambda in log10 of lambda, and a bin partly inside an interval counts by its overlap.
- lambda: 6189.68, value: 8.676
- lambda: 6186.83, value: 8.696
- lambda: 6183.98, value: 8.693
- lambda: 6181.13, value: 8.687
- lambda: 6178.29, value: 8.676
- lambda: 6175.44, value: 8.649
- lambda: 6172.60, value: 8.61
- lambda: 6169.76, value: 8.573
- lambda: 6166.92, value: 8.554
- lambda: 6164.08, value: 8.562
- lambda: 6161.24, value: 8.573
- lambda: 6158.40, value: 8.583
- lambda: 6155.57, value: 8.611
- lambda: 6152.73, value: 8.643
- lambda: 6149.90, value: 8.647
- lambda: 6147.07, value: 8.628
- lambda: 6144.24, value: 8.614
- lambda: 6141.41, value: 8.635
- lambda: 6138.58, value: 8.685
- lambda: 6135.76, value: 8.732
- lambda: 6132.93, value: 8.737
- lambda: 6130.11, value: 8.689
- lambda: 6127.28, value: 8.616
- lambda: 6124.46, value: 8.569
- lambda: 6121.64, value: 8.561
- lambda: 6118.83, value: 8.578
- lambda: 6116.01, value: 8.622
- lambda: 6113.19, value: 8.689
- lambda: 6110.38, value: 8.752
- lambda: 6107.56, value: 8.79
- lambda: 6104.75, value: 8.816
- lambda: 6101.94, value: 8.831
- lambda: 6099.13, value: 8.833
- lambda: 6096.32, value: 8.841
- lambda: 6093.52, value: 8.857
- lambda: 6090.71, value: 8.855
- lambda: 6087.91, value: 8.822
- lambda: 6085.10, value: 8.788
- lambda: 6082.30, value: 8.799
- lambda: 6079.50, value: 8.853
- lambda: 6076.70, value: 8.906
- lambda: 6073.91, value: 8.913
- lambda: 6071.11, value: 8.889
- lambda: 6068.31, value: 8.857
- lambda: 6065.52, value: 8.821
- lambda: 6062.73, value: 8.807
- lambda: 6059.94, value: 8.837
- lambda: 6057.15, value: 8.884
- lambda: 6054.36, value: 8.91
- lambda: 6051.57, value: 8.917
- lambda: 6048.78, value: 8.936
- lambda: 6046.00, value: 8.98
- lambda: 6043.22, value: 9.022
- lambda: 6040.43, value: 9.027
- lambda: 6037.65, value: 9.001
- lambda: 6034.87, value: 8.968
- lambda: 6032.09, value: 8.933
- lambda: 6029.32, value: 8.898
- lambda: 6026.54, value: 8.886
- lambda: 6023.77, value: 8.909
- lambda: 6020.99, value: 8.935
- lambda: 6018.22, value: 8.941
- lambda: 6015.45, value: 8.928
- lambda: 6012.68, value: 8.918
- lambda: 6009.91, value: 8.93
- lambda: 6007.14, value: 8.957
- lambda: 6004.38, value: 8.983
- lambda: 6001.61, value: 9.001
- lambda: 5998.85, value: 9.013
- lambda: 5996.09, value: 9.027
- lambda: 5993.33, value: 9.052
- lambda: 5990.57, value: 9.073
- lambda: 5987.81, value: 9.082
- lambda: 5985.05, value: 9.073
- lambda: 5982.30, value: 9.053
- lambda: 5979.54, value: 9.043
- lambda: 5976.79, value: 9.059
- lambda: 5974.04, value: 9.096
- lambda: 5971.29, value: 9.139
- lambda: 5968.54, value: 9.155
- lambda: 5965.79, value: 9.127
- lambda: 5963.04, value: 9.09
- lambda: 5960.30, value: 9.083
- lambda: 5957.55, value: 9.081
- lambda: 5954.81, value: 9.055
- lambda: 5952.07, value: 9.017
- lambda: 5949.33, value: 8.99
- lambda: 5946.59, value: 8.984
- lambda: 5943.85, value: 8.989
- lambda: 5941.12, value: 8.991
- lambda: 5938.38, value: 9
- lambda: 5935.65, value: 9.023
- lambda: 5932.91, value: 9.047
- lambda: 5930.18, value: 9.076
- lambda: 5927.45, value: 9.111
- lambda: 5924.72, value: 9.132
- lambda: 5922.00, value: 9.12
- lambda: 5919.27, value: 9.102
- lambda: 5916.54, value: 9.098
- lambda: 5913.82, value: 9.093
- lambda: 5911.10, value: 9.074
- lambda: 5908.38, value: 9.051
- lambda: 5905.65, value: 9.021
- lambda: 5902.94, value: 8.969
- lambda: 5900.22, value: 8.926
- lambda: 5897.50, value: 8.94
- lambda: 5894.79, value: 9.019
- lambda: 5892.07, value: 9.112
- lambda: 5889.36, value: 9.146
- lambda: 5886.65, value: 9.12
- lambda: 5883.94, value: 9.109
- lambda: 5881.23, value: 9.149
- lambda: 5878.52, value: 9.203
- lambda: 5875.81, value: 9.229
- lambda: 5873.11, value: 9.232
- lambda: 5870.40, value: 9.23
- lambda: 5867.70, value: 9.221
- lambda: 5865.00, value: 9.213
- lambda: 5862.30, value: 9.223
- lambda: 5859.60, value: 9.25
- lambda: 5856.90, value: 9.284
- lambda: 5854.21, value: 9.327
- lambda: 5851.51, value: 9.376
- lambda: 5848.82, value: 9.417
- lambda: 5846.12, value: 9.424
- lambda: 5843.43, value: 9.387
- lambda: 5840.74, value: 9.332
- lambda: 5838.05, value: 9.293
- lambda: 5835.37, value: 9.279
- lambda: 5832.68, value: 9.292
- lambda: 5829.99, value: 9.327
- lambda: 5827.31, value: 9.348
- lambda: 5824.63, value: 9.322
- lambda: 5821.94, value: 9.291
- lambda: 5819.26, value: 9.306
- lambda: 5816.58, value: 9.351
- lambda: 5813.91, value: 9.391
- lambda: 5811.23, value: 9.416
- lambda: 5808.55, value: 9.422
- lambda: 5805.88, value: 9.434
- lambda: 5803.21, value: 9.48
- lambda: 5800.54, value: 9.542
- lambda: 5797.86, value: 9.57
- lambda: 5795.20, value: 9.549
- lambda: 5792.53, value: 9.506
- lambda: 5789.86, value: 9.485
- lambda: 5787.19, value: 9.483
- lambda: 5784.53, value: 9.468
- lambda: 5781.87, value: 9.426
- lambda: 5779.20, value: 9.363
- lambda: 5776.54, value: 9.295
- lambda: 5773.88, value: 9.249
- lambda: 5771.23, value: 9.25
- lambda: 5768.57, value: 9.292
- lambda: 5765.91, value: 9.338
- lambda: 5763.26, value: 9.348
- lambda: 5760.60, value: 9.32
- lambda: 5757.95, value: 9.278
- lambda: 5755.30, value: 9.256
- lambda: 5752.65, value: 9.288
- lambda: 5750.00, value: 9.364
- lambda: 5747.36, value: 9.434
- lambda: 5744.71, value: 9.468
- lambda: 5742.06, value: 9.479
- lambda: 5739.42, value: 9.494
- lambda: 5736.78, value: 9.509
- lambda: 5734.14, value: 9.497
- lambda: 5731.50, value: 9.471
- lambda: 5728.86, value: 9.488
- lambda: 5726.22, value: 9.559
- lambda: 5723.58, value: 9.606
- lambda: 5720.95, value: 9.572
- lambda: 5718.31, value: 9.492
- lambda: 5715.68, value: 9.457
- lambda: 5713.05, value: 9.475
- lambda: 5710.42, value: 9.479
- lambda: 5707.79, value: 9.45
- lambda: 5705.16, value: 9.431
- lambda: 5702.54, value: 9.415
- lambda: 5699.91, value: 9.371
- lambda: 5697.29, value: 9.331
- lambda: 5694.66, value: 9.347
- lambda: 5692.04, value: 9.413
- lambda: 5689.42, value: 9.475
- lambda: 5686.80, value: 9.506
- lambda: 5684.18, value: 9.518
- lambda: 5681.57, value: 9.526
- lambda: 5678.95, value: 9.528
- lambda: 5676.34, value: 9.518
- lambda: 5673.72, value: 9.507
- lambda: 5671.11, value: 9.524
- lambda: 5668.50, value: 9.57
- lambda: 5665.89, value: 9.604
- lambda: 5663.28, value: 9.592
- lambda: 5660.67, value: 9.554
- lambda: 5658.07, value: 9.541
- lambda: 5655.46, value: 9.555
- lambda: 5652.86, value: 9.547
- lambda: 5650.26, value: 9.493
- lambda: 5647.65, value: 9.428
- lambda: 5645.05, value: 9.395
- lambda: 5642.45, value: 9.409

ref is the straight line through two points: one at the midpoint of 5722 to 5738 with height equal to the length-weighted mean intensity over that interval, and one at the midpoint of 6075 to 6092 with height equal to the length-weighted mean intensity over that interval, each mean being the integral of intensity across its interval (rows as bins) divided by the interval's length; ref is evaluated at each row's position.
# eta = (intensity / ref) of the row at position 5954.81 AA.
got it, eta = 1.00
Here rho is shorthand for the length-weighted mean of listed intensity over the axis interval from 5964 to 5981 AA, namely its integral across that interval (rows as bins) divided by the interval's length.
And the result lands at 9.10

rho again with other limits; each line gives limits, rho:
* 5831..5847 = 9.33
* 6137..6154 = 8.65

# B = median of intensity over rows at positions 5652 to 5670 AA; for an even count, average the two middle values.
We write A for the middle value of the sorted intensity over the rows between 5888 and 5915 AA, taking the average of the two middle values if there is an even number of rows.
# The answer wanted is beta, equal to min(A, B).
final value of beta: 9.04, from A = 9.0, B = 9.6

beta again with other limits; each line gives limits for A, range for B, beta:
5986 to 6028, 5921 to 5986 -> 8.96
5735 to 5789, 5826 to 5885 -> 9.28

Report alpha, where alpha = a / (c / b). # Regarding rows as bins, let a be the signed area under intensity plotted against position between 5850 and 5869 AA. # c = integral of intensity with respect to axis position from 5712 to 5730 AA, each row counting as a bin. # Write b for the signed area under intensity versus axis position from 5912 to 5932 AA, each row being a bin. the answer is 187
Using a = 176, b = 182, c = 171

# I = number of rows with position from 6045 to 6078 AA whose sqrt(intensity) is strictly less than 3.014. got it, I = 12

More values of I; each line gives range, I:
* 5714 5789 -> 0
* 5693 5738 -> 0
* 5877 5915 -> 7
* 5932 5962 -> 11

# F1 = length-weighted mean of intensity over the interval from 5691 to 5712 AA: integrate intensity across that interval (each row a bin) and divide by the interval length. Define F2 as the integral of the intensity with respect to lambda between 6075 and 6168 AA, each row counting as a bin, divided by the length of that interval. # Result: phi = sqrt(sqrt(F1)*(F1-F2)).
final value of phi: 1.5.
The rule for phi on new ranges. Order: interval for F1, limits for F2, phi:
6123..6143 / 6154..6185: 0.4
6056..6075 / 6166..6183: 0.8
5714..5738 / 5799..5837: 0.7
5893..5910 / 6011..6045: 0.4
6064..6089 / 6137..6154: 0.8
